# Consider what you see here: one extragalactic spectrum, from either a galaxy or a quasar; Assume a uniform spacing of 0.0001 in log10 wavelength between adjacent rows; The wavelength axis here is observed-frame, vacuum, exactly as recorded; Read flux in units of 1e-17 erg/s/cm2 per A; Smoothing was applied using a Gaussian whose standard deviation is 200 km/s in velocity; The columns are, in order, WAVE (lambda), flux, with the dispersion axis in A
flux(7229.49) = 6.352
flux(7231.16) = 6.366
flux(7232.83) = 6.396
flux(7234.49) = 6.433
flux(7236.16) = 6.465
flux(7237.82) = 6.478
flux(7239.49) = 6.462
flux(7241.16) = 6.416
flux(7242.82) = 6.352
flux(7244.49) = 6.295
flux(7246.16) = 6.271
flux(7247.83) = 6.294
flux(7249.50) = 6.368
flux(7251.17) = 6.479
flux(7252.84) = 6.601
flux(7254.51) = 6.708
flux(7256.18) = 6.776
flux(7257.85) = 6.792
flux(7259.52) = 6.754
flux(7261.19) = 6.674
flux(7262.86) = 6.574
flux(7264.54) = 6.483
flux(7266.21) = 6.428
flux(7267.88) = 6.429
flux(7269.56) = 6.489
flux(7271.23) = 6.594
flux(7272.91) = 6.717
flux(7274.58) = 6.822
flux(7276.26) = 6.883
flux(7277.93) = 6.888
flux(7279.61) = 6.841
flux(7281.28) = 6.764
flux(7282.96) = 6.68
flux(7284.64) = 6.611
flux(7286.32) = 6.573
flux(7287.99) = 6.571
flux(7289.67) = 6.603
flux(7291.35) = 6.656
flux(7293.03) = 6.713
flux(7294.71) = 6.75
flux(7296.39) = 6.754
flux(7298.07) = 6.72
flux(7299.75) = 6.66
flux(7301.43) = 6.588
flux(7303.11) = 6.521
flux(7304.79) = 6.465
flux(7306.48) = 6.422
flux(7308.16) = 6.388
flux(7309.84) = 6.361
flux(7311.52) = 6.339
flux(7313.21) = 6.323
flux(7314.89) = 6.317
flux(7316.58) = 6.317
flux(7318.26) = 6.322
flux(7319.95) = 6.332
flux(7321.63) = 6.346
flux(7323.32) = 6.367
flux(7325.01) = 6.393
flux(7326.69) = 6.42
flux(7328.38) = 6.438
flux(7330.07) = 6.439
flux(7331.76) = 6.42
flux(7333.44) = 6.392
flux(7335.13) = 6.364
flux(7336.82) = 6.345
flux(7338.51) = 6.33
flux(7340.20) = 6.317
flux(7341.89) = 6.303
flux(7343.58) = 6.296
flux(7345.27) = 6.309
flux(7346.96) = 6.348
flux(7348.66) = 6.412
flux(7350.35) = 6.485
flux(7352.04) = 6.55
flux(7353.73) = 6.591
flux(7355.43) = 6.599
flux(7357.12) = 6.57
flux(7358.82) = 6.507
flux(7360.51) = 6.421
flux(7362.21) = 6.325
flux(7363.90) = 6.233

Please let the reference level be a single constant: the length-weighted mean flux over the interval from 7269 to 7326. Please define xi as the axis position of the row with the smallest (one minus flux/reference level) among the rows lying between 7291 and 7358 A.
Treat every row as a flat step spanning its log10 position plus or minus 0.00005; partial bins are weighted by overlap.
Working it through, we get 7296.39 A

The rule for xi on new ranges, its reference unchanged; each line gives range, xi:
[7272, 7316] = 7277.93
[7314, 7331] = 7330.07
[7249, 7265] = 7257.85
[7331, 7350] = 7331.76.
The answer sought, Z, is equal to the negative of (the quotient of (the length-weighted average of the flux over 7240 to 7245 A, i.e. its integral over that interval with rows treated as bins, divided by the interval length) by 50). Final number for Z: -0.127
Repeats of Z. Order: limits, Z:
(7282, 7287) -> -0.132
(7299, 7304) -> -0.132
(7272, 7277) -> -0.136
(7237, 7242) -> -0.129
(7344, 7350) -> -0.127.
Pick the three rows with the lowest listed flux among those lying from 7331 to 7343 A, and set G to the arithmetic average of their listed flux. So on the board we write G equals 6.32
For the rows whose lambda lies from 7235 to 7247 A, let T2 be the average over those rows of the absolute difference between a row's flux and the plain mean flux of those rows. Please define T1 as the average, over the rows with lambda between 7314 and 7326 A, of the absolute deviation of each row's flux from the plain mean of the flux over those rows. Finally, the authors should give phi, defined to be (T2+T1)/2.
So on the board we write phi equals 0.048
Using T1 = 0.02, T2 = 0.073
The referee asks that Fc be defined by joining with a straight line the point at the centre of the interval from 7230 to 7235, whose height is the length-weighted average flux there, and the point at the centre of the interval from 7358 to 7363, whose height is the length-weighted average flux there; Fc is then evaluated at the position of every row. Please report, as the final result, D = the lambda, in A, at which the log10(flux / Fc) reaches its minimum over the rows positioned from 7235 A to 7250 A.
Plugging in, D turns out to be 7246.16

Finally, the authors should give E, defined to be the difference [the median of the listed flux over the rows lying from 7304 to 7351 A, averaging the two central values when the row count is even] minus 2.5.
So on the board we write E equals 3.85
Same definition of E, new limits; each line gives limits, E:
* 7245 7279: 4.10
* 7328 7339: 3.89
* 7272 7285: 4.29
